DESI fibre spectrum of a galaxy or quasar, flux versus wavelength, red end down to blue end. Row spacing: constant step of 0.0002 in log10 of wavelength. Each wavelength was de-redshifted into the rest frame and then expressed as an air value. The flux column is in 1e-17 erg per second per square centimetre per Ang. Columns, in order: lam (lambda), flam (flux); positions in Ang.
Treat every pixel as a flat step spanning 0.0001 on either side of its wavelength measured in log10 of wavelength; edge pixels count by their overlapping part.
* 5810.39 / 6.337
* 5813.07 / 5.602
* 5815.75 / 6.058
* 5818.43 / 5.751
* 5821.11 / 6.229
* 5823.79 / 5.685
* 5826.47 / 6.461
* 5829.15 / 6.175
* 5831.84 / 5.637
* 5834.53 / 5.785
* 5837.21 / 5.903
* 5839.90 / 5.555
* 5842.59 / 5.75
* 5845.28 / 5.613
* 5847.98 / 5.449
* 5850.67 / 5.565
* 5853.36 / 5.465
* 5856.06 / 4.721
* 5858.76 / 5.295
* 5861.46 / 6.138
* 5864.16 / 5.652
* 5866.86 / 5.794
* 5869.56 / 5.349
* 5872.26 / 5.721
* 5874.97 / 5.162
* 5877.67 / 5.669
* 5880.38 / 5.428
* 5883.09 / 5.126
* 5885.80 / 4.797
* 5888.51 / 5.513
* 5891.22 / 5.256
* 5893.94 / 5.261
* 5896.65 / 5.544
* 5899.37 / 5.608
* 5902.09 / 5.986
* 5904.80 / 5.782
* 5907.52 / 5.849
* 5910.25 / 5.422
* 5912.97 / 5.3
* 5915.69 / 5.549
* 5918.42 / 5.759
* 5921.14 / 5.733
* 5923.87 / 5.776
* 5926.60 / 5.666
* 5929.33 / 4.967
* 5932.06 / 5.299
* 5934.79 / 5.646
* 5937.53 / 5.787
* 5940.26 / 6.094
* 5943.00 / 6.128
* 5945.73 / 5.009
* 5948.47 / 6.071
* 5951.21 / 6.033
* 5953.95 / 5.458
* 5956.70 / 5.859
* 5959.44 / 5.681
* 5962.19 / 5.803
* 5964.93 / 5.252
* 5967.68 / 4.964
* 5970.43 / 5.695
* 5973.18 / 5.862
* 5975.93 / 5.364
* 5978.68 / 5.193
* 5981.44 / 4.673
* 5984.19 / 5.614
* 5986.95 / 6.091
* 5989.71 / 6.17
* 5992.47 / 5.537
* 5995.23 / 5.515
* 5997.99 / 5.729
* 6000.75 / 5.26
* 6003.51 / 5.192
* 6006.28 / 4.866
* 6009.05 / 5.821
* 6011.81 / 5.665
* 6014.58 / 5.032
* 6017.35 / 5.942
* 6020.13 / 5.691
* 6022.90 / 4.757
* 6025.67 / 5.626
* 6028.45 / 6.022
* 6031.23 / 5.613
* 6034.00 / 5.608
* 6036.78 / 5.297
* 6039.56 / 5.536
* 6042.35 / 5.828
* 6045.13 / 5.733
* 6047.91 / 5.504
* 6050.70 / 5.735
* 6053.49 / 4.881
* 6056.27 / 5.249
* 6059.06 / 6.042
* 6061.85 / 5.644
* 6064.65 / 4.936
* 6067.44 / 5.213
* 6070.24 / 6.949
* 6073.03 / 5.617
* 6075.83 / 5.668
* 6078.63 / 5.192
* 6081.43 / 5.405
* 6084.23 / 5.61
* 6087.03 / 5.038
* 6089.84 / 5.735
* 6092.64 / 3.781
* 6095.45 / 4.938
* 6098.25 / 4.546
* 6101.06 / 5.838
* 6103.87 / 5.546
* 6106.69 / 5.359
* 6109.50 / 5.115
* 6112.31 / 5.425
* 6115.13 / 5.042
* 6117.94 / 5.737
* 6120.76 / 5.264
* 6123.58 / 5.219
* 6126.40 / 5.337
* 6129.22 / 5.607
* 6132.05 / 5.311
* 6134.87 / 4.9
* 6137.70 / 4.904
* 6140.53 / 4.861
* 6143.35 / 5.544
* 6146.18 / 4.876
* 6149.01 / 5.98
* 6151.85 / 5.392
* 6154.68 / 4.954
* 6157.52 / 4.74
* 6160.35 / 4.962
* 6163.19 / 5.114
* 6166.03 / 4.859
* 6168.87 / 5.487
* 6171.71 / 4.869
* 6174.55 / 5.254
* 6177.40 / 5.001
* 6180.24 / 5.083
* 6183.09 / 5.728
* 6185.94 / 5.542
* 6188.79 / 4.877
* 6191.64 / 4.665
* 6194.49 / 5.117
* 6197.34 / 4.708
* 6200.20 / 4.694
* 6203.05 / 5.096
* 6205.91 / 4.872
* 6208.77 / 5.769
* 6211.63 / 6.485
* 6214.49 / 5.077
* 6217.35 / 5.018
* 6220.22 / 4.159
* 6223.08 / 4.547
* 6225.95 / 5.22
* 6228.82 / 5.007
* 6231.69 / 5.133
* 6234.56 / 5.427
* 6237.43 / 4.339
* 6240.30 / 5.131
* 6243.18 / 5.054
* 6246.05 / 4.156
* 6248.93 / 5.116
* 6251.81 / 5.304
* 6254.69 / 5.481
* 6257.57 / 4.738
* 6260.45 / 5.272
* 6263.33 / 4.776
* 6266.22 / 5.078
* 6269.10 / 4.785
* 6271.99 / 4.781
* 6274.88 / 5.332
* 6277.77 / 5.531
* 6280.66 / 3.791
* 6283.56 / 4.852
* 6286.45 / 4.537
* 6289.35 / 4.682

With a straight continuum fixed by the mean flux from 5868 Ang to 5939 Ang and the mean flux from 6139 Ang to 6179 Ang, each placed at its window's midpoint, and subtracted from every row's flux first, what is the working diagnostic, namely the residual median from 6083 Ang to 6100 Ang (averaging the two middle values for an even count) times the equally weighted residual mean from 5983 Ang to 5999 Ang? -0.098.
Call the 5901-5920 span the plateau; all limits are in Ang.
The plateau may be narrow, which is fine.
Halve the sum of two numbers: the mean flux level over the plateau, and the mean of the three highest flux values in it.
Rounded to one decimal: 5.8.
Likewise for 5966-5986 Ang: 5.5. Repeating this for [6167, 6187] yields 5.4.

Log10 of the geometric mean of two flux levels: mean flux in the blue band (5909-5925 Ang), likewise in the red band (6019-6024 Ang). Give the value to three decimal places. 0.733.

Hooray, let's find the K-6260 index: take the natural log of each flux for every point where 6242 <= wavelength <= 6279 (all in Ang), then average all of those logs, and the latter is 1.61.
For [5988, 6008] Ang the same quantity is 1.70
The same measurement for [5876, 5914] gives 1.70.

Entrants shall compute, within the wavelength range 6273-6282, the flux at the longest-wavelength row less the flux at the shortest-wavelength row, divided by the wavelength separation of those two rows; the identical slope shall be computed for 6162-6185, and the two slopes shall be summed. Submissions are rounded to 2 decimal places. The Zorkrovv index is -0.24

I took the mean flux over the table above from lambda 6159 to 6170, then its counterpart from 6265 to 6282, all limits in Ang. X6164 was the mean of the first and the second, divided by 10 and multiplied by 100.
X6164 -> 49.9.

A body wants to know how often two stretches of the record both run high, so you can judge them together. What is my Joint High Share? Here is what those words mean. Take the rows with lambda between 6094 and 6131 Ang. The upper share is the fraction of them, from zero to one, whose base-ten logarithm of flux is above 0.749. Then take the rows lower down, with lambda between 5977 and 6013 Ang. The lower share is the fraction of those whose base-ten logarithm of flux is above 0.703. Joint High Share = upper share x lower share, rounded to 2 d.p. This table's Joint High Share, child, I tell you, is 0.13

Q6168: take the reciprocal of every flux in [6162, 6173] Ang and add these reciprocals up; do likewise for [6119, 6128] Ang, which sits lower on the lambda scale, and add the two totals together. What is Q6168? 1.36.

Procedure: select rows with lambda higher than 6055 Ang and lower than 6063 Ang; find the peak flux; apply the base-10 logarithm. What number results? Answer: 0.78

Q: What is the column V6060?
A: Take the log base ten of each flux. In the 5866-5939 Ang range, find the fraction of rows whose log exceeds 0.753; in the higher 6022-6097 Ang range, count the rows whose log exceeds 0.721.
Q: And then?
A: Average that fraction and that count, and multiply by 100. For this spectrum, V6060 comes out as 920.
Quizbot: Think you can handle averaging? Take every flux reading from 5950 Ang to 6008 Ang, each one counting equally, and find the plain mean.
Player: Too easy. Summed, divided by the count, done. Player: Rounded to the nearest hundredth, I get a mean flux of 5.51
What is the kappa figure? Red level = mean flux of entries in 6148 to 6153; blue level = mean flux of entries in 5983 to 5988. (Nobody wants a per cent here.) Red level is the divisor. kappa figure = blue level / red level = 1.03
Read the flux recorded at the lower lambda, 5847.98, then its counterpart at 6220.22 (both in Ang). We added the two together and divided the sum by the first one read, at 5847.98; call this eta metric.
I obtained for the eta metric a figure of 1.76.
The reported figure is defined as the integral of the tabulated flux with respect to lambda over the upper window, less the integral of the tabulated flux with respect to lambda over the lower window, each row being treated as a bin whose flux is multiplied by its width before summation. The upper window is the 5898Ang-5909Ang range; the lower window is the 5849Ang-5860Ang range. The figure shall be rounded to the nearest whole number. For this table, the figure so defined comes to 6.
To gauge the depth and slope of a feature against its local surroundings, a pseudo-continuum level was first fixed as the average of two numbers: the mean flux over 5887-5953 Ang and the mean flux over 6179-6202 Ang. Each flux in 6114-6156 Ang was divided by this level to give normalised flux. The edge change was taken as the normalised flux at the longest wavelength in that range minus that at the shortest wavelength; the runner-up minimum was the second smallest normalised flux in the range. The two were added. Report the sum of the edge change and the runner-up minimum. 0.897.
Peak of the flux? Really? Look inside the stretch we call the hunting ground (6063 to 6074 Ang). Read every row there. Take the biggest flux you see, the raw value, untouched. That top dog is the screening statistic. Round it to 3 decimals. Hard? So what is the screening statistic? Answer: 6.949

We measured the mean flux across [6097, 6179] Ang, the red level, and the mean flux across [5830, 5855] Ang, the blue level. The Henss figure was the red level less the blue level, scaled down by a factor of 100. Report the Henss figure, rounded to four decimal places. -0.0043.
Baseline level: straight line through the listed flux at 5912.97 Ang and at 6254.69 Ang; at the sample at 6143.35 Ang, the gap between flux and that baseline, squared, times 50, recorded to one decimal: 0.7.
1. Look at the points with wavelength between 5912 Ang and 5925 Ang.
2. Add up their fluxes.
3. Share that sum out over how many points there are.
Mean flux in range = 5.6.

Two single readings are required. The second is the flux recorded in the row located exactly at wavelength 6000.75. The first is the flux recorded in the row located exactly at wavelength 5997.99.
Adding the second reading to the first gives 11.0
